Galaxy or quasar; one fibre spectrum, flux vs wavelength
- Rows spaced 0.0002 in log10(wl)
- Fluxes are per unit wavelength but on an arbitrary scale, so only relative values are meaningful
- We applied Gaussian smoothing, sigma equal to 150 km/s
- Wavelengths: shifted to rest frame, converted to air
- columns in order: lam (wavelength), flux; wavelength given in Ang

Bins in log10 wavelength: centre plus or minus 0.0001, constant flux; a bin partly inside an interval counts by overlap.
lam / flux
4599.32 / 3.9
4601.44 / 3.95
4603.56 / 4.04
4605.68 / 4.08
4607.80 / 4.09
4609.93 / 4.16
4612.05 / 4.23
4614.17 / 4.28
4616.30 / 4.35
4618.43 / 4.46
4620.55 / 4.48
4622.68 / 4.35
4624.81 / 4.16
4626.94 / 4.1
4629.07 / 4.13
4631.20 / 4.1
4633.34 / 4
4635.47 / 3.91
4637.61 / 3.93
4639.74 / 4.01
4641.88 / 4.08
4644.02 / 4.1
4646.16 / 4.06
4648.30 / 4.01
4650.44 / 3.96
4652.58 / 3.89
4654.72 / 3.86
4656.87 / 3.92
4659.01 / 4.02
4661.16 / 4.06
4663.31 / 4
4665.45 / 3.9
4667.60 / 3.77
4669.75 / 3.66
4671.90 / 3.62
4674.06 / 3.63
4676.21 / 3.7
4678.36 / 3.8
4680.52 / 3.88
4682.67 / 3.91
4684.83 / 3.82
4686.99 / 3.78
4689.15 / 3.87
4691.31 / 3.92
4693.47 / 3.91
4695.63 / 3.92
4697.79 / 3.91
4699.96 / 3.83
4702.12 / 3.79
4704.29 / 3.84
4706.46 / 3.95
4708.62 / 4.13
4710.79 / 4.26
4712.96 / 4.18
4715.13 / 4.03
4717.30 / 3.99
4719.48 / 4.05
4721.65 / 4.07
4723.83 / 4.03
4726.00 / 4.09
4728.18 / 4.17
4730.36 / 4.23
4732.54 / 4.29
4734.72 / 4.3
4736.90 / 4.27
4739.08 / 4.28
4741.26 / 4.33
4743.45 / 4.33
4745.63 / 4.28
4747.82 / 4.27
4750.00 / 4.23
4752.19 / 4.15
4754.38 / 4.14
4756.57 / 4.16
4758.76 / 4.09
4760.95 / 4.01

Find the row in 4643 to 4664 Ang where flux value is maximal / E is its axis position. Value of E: 4644.02 Ang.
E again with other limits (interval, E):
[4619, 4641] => 4620.55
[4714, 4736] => 4734.72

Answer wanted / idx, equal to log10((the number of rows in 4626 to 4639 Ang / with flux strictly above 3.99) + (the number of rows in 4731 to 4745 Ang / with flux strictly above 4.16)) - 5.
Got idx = -4.00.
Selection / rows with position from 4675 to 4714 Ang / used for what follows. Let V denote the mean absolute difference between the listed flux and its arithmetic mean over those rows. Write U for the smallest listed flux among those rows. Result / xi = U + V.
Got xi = 3.80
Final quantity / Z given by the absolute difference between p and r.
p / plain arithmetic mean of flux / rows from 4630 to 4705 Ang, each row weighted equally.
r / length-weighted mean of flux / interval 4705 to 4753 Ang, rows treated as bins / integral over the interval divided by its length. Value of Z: 0.28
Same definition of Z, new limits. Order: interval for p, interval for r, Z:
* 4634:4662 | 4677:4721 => 0.05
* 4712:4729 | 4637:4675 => 0.16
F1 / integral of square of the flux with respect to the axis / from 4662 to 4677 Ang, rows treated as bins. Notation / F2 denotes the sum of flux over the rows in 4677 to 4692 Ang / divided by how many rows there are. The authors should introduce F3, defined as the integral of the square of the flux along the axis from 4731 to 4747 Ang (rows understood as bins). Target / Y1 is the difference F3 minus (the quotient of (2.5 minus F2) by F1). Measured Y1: 295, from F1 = 212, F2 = 3.85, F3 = 295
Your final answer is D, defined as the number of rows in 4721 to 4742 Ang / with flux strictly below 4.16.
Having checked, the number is 3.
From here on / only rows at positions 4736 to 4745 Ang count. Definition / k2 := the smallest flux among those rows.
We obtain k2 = 4.27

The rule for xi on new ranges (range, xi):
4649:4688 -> 3.73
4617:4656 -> 3.99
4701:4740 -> 3.92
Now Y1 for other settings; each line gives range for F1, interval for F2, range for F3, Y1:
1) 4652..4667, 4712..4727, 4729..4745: 294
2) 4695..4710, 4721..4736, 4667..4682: 208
